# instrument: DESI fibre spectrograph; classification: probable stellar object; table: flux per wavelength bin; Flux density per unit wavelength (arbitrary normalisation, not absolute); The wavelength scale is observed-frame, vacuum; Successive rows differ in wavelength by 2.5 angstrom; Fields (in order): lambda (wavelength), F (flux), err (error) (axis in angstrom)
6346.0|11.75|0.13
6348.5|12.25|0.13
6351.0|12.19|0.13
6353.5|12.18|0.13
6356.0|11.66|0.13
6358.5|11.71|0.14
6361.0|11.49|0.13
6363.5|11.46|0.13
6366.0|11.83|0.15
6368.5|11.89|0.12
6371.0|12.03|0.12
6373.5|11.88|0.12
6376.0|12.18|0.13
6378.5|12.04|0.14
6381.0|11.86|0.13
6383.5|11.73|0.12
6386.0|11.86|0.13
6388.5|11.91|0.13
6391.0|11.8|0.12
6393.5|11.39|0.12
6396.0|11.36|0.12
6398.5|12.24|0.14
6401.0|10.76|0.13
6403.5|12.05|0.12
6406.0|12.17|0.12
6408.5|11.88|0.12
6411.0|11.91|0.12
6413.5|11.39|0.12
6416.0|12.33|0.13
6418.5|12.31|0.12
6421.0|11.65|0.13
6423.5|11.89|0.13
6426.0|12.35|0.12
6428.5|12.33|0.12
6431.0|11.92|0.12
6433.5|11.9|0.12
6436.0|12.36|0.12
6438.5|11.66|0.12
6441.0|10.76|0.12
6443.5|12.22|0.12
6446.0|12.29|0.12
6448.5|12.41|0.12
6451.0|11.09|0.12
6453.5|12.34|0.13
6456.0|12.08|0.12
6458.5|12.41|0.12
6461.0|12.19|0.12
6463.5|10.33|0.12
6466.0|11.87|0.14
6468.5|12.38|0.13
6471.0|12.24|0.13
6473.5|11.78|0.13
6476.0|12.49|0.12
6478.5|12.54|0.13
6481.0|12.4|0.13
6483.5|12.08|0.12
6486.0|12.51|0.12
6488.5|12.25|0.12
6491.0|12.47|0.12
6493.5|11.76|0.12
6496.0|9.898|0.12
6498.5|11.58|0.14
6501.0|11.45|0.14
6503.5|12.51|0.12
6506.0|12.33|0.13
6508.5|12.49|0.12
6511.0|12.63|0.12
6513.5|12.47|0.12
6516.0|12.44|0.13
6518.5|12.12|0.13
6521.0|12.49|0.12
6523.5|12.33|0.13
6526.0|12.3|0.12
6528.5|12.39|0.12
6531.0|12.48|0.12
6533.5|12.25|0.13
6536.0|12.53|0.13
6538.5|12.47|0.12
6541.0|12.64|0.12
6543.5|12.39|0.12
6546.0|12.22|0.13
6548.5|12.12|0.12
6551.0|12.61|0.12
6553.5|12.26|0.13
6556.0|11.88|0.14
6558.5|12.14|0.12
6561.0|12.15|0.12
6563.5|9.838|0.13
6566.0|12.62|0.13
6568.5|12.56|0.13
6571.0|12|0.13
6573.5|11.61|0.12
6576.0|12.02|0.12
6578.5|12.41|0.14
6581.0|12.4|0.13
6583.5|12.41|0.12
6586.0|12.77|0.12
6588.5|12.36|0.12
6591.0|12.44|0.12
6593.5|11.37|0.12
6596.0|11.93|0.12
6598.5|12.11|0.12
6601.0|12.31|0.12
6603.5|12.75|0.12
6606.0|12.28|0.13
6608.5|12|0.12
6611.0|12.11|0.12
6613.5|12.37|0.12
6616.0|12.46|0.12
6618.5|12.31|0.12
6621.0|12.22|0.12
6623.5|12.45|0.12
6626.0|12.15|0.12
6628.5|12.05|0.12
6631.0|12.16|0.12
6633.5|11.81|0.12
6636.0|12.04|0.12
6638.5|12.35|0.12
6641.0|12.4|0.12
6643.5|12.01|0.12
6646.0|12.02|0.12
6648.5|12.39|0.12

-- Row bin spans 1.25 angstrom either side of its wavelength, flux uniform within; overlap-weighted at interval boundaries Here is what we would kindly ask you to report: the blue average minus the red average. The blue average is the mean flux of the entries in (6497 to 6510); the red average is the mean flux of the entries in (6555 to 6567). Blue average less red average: 0.3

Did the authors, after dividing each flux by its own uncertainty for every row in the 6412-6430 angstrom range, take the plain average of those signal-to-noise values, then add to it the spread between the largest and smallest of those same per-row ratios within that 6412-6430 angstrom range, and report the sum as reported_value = 110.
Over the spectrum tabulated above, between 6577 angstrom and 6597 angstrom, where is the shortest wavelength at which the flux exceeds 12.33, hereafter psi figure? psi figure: 6578.5 angstrom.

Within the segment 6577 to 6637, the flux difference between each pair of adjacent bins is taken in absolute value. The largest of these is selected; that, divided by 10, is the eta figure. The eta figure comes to 0.107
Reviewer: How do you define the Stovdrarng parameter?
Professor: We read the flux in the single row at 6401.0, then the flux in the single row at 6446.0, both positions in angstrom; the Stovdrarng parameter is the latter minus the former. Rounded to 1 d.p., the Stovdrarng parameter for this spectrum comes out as 1.5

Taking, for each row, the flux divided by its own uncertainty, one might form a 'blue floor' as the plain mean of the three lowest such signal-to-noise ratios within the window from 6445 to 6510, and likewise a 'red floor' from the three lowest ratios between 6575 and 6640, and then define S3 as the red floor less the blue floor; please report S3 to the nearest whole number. 10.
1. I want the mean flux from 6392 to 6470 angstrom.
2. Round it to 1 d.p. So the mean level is 11.9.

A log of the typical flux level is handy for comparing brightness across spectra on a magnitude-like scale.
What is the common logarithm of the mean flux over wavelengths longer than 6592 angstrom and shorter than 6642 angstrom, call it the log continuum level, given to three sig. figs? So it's 1.09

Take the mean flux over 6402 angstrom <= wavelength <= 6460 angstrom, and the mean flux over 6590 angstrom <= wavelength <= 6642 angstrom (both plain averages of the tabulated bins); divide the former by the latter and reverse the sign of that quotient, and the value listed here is -0.983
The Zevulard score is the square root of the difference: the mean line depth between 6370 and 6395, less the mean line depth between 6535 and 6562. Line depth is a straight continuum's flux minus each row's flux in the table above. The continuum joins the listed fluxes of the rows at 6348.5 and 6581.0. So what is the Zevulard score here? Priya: 0.58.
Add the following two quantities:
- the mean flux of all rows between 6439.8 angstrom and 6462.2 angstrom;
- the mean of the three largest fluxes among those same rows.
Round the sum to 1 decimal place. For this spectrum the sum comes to 24.4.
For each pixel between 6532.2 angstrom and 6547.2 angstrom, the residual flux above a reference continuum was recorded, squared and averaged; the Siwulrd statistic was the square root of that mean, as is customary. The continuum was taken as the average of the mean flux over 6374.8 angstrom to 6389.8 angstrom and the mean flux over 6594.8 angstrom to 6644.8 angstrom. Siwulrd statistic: 0.38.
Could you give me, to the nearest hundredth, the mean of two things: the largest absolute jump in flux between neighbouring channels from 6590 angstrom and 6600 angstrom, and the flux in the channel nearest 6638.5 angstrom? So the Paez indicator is 6.71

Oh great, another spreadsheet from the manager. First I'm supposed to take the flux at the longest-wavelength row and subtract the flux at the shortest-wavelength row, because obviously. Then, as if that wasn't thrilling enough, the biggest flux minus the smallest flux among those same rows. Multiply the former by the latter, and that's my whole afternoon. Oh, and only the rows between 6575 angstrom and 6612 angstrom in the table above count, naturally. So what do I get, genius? 0.13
